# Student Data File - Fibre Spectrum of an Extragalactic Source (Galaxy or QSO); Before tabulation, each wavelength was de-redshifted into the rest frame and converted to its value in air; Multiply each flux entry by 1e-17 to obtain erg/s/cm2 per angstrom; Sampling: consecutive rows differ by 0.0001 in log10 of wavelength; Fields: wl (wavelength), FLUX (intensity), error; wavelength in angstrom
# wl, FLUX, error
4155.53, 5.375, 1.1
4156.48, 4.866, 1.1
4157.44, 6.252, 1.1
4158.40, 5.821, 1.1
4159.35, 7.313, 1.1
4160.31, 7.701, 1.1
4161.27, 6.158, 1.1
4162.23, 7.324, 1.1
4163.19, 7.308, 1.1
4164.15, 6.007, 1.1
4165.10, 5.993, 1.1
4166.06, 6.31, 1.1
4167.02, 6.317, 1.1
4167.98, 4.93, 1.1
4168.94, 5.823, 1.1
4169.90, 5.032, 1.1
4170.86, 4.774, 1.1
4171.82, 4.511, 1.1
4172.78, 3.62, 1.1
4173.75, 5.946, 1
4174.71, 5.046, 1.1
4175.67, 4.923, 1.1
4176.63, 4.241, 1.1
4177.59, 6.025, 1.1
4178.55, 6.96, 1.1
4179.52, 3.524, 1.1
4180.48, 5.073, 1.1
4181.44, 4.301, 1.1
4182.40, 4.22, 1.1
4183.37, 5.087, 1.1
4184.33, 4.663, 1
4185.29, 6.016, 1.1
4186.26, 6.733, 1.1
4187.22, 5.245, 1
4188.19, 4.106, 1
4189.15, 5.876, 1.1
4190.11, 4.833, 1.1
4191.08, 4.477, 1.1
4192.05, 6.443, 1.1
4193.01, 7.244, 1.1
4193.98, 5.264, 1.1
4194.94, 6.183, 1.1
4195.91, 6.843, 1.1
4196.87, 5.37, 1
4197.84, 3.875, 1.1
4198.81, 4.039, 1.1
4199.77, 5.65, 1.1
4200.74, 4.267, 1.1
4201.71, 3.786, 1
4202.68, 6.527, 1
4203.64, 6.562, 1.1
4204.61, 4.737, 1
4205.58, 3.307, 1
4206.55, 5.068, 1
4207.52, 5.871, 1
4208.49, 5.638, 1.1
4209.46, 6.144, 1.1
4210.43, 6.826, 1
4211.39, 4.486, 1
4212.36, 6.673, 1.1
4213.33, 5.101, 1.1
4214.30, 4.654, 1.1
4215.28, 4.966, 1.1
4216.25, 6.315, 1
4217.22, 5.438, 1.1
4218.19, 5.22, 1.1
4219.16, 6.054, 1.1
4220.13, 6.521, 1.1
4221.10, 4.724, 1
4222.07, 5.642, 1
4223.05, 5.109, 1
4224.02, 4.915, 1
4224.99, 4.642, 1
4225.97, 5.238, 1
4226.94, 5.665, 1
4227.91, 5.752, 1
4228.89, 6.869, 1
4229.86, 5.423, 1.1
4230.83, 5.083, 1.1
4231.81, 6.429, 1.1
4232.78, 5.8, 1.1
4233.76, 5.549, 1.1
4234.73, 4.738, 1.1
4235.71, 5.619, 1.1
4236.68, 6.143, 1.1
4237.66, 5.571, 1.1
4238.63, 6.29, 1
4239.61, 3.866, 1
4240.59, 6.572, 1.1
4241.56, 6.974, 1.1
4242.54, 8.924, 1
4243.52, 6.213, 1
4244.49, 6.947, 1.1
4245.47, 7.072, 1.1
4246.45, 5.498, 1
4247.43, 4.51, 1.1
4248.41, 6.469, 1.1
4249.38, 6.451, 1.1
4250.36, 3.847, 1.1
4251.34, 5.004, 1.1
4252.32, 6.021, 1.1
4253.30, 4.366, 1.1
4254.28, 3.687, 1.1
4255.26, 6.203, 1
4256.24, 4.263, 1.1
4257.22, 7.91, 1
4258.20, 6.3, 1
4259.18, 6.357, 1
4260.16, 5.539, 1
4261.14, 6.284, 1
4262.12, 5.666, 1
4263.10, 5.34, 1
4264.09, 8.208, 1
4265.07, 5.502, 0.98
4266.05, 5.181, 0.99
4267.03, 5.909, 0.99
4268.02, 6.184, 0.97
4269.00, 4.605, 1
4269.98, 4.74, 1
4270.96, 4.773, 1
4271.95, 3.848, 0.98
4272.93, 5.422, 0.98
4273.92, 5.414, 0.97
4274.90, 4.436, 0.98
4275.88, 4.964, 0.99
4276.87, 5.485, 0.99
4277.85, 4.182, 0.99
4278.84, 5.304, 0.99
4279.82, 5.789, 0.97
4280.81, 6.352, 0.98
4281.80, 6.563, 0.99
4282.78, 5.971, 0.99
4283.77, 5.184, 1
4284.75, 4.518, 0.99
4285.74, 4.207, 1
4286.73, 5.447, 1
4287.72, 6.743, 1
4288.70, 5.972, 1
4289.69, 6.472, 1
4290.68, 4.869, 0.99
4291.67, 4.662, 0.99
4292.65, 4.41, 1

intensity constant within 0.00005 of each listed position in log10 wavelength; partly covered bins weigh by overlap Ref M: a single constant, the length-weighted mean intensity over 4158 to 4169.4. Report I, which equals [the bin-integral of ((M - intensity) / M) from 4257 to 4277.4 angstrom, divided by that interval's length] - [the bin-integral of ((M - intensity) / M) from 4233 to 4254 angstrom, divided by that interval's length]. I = 0.036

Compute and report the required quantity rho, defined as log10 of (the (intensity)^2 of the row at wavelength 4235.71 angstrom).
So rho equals 1.5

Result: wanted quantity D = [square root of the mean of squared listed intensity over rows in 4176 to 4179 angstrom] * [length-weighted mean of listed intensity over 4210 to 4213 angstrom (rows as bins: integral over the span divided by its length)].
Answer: 34.8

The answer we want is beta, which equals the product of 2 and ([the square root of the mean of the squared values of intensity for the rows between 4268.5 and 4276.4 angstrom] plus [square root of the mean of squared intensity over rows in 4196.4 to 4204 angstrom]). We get 19.9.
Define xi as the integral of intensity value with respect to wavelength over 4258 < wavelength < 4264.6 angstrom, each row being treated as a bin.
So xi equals 41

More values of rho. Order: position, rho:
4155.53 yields 1.5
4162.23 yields 1.7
